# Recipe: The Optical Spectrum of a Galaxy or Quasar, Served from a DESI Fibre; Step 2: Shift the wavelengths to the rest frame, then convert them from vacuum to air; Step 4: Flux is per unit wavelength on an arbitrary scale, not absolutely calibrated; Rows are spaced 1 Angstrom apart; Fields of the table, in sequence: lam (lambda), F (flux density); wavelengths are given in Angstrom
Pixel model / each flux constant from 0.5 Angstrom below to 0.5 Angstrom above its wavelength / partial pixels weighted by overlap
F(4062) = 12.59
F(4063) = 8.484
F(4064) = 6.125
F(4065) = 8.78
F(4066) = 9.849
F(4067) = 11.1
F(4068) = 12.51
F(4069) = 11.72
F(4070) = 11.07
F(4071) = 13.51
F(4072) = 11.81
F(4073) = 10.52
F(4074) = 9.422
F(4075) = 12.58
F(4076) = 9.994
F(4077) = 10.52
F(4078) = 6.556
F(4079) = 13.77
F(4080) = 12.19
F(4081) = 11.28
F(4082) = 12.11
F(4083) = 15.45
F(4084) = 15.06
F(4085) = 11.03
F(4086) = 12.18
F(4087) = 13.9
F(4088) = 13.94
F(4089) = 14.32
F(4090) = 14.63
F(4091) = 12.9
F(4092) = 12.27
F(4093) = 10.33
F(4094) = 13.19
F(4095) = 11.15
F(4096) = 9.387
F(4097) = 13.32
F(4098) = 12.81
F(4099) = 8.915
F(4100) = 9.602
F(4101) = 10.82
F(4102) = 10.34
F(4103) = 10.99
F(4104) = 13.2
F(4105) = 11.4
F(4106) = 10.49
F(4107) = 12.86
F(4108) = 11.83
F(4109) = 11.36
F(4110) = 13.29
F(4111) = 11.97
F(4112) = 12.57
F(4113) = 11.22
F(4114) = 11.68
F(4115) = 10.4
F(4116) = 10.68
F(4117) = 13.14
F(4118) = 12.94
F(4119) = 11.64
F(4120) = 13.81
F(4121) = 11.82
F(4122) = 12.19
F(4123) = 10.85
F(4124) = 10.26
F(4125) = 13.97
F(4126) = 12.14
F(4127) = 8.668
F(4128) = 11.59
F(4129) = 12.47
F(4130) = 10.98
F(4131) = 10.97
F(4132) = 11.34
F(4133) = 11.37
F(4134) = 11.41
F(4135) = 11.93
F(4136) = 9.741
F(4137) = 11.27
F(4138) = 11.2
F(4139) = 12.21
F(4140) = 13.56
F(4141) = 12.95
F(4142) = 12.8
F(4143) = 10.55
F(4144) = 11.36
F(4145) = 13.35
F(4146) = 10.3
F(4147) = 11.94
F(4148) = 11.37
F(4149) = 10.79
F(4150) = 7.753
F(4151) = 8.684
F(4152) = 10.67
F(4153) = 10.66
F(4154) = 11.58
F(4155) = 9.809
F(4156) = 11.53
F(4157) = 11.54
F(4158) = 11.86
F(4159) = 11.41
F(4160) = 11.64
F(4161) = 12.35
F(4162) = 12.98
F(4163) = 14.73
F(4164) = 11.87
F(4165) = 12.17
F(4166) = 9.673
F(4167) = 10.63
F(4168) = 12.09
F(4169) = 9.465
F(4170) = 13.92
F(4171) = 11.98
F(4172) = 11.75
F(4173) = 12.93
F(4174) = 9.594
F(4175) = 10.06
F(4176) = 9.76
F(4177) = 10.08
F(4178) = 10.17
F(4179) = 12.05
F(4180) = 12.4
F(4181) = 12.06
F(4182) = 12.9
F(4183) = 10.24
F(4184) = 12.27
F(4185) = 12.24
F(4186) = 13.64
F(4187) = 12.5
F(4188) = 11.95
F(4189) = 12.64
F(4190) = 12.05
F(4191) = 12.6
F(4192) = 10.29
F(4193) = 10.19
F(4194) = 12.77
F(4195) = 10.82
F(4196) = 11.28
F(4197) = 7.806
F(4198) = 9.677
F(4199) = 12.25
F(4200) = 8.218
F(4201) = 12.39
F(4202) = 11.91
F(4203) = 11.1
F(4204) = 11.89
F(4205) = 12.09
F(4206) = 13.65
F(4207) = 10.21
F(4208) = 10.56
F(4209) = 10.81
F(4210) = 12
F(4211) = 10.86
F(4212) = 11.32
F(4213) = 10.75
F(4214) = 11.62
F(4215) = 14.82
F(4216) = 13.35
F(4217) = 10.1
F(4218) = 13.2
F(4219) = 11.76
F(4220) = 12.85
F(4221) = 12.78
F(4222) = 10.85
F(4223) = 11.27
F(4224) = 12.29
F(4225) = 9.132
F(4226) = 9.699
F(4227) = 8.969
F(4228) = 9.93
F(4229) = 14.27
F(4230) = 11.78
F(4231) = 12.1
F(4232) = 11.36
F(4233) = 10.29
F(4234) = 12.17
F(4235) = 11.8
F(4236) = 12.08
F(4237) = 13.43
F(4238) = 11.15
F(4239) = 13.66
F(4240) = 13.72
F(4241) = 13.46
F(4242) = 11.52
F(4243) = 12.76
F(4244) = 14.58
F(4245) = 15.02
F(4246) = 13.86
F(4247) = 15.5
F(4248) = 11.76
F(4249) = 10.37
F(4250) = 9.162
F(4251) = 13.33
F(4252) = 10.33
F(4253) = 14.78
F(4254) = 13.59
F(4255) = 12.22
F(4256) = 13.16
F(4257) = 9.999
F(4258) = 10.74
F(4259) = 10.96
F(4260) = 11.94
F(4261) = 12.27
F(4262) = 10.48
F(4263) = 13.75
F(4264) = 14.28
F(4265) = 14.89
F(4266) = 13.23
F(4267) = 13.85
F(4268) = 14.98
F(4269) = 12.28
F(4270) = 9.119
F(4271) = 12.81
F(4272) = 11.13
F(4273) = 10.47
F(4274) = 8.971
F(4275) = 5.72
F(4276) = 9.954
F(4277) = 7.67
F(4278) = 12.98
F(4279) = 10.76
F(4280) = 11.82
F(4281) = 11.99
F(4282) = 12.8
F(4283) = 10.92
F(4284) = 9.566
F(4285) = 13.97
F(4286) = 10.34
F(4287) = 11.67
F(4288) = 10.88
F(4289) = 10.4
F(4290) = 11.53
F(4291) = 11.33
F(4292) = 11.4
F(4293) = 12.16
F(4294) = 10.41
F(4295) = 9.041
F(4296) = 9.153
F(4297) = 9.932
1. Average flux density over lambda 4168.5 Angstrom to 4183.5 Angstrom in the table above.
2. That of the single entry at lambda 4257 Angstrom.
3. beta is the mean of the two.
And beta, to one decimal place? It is 10.6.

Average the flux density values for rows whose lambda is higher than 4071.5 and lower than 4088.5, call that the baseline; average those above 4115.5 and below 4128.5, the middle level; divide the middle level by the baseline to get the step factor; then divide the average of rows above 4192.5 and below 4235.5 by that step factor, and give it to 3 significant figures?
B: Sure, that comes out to 11.4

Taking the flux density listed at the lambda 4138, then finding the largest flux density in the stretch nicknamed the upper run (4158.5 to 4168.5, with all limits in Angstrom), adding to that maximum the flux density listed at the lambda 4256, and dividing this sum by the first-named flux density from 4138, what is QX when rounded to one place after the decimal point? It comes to 2.5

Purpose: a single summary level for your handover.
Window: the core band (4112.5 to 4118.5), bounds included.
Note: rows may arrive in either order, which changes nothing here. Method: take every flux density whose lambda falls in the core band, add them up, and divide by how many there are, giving 11.7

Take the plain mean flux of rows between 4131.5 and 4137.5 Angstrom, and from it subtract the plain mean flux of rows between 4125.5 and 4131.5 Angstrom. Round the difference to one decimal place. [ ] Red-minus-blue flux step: 0.0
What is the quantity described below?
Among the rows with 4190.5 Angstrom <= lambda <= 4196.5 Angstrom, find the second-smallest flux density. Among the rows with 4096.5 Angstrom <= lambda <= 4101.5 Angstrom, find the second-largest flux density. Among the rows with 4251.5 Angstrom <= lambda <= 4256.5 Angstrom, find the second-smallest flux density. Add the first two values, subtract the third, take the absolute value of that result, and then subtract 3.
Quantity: 7.9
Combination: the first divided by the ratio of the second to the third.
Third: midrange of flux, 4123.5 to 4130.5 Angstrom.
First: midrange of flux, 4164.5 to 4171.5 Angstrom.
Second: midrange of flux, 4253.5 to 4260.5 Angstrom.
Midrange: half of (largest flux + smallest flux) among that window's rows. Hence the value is 11.2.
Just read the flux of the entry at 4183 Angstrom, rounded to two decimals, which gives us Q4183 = 10.24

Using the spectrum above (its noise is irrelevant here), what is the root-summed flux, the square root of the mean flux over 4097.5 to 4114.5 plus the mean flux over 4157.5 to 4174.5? 4.83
